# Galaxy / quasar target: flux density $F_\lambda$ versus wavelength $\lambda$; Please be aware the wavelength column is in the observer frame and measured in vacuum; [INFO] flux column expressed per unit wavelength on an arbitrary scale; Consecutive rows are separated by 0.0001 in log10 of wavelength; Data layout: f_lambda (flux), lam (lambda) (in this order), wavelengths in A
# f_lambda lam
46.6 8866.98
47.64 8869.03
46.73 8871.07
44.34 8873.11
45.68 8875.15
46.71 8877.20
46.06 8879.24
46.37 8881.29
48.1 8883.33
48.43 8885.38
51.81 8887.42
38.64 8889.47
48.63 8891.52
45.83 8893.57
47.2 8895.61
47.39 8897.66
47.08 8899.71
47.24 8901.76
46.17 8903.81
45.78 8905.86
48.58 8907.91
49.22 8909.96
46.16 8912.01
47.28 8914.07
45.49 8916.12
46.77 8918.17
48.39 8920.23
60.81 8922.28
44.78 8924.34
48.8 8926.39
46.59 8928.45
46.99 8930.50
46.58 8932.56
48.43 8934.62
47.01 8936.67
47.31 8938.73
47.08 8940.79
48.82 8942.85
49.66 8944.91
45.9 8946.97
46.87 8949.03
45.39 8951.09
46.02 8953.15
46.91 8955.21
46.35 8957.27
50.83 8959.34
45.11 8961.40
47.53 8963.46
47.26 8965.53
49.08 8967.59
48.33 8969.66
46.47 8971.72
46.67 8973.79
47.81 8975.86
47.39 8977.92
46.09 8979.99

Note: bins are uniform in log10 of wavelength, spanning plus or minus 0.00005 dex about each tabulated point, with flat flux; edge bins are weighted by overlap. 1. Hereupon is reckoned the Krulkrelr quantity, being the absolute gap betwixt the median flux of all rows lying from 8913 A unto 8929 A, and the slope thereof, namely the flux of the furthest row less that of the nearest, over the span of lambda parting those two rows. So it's 47.1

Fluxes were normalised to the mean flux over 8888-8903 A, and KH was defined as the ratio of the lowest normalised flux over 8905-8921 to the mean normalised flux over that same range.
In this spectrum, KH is 0.964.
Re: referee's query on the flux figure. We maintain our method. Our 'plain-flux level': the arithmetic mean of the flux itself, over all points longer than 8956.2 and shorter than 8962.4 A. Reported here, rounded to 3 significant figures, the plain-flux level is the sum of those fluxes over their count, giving 47.4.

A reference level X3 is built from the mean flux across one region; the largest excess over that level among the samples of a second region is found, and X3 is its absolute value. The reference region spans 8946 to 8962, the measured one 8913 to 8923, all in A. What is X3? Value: 14.1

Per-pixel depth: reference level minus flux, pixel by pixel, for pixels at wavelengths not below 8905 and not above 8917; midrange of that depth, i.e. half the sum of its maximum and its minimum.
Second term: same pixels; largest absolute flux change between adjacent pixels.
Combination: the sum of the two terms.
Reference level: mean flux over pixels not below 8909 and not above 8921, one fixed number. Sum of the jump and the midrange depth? 2.9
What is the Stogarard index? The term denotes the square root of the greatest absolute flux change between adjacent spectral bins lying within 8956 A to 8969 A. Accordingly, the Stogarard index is 2.4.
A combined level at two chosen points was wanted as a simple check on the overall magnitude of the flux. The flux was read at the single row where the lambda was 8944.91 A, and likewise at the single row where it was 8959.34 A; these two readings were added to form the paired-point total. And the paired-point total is 100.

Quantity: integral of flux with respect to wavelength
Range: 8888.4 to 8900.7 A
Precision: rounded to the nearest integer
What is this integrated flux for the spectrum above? 563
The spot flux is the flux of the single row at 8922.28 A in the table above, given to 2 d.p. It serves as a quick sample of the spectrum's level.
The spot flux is 60.81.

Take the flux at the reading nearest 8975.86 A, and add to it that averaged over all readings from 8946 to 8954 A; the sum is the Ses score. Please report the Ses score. 93.9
